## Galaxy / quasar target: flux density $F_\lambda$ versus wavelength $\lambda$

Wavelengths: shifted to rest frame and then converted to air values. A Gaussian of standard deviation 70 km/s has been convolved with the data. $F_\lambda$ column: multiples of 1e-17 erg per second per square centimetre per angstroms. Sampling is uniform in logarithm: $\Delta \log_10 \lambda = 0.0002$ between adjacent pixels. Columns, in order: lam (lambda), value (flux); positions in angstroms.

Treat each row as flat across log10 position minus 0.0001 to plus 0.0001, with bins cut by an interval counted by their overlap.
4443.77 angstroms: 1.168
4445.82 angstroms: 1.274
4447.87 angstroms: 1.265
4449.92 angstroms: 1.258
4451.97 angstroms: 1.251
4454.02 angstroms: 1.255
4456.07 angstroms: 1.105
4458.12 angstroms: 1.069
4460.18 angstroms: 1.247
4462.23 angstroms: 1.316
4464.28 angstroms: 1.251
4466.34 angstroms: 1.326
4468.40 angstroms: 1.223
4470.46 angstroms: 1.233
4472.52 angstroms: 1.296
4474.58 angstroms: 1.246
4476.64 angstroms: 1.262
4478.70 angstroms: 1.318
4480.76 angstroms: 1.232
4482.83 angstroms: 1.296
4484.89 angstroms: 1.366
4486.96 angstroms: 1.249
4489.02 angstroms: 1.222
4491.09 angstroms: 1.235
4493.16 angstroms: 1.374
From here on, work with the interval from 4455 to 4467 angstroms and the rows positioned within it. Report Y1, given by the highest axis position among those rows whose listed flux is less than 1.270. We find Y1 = 4464.28 angstroms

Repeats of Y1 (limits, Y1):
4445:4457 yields 4456.07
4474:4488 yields 4486.96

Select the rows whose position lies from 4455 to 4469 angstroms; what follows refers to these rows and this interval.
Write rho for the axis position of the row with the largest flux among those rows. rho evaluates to 4466.34 angstroms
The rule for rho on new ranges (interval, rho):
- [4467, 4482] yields 4478.70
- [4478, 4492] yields 4484.89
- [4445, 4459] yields 4445.82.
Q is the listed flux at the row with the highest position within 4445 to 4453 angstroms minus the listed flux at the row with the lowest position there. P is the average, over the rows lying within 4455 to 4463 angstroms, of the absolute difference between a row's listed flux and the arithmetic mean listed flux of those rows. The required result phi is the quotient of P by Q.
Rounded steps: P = 0.097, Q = -0.02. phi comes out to -4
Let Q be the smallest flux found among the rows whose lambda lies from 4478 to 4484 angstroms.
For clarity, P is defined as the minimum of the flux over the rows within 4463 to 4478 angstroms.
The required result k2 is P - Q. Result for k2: -0.009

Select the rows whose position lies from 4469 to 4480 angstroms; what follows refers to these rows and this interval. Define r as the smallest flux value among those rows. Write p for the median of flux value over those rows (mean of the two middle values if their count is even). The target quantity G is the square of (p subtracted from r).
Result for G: 0.001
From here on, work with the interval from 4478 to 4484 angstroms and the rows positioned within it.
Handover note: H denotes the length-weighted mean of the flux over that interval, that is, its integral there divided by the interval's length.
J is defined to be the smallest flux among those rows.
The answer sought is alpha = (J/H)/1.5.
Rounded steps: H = 1.28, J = 1.232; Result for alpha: 0.640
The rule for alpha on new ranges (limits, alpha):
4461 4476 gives 0.642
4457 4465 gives 0.585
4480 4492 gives 0.643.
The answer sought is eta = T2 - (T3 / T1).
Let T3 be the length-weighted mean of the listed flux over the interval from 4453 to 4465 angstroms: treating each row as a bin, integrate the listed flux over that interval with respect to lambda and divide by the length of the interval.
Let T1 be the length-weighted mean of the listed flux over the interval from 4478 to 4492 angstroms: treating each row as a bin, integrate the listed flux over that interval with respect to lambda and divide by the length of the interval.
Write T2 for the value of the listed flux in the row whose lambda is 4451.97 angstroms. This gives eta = 0.30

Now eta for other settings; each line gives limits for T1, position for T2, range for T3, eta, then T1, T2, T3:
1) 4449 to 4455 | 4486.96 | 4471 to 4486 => 0.22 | 1.25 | 1.249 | 1.29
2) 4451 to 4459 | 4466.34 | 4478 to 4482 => 0.24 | 1.17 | 1.326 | 1.27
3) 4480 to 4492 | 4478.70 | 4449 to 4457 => 0.36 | 1.27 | 1.318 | 1.22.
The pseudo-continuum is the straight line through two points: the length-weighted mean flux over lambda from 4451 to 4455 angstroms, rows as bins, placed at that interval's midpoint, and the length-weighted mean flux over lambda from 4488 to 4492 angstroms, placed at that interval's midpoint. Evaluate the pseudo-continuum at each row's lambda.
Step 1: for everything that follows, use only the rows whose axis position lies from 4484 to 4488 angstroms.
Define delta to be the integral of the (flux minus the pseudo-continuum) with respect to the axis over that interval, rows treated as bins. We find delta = 0.30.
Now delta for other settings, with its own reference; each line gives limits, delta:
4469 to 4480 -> 0.33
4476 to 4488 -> 0.66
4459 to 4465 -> 0.12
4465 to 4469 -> 0.14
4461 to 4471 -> 0.27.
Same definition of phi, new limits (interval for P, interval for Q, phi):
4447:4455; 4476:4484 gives 0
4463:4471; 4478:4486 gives 1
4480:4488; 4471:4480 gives 2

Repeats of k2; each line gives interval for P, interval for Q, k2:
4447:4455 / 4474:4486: 0.019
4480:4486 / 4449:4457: 0.127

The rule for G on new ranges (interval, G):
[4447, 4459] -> 0.034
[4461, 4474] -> 0.003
